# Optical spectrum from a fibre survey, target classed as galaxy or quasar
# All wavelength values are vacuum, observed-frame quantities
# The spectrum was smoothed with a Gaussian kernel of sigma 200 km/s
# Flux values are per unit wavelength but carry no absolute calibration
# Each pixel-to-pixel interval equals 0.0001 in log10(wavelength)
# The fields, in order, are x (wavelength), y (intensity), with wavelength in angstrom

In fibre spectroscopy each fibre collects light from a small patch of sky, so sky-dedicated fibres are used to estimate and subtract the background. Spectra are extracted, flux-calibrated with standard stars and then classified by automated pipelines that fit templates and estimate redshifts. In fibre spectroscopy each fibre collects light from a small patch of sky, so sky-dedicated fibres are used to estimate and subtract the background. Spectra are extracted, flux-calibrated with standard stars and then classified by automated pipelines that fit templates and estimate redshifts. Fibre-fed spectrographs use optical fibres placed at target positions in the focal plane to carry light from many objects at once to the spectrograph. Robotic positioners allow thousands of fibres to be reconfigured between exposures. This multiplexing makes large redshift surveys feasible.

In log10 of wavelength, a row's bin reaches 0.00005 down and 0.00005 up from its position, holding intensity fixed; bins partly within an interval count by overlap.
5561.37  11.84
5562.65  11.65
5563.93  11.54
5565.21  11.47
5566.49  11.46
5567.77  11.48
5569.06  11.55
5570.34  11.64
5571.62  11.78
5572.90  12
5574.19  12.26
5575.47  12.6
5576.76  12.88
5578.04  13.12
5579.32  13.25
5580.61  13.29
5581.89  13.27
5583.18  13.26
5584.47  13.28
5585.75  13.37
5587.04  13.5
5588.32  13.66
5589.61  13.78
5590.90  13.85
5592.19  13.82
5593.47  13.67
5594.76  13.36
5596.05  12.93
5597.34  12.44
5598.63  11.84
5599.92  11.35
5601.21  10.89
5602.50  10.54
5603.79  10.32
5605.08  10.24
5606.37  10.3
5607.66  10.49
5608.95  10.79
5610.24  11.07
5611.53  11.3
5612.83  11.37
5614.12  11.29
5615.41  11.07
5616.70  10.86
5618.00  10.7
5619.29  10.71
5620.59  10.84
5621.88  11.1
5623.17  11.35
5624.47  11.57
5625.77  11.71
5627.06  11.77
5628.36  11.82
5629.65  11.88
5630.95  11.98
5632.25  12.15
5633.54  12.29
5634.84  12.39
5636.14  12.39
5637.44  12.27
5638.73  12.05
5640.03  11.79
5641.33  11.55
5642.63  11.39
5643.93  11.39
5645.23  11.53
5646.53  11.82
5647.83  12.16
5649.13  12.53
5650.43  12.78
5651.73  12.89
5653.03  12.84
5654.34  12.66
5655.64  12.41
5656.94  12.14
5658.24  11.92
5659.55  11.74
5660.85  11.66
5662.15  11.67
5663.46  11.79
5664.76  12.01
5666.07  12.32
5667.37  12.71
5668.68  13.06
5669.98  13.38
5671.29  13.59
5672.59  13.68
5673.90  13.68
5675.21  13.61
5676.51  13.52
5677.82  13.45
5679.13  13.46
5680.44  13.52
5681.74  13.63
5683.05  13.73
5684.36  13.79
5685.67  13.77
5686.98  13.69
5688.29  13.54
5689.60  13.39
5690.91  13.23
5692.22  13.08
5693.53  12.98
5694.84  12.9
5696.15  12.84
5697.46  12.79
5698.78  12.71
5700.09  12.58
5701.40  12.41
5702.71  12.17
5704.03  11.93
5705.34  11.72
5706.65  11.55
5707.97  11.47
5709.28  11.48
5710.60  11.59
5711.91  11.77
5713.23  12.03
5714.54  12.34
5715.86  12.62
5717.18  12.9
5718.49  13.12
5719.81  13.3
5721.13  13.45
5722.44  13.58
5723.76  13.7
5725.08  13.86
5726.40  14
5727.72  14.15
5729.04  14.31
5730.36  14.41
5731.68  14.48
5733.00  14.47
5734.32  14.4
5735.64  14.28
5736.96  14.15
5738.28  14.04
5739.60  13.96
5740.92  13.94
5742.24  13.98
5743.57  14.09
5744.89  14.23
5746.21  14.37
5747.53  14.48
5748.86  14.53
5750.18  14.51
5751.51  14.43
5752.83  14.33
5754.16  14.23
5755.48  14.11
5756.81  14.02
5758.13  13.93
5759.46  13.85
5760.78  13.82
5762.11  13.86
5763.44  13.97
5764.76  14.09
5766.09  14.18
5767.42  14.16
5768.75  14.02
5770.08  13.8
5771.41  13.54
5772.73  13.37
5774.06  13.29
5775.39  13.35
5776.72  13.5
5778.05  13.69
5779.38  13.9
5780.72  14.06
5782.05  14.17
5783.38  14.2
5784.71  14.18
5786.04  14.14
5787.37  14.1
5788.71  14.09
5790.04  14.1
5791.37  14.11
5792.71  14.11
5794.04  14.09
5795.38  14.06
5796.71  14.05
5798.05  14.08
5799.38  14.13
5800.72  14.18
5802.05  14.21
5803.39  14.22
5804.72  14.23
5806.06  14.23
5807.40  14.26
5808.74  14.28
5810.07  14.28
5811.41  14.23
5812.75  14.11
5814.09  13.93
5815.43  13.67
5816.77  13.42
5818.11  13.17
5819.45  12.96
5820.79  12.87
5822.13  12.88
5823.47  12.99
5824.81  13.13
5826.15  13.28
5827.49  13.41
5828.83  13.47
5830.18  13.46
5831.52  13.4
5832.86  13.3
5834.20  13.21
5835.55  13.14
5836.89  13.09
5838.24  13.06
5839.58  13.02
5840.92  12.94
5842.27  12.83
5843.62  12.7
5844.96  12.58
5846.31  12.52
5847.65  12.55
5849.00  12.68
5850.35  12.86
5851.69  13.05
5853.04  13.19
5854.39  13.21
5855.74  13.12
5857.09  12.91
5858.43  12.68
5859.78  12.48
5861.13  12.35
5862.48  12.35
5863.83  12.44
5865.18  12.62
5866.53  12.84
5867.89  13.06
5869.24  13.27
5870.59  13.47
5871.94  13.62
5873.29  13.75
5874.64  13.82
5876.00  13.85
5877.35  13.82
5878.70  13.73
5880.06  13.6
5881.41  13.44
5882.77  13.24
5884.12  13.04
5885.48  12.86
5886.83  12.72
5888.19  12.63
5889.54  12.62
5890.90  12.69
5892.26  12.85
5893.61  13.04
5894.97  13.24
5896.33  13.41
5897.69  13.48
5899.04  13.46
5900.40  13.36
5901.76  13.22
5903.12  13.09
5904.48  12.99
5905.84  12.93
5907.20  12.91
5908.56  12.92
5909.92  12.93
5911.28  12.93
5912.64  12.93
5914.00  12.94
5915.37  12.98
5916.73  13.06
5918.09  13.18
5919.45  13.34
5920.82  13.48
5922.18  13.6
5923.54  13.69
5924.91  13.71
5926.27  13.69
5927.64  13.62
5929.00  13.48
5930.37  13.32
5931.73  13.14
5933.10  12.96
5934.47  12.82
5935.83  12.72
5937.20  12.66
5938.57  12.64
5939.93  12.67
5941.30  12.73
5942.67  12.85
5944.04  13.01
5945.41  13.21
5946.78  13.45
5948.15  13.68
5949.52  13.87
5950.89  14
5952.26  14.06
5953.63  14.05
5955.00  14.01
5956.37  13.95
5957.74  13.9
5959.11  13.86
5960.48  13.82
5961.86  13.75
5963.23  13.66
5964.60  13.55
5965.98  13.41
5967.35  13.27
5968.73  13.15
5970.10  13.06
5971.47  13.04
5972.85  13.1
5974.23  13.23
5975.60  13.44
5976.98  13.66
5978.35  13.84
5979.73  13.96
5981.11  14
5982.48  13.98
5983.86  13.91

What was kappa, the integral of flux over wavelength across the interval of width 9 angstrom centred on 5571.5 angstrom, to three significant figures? 107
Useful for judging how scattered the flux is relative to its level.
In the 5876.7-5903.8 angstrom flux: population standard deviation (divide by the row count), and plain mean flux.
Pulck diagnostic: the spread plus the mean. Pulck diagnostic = 13.5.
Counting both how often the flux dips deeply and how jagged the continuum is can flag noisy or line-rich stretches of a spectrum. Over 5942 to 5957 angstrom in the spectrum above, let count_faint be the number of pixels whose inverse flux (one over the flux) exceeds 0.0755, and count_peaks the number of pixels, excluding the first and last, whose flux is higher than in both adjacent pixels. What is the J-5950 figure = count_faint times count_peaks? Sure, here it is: 3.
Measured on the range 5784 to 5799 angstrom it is 0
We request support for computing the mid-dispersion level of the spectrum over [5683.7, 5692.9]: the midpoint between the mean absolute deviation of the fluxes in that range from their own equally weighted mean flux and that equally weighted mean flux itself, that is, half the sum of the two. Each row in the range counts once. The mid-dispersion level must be 6.9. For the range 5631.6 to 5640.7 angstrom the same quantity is 6.2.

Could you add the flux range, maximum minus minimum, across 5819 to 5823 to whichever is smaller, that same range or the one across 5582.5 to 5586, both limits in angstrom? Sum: 0.18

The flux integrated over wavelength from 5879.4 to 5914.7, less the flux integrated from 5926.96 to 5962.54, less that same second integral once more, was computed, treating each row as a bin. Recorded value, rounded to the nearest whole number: -492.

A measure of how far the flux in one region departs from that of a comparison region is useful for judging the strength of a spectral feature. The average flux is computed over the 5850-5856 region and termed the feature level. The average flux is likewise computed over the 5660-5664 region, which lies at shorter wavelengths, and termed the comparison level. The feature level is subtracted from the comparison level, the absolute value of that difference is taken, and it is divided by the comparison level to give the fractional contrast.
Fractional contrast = 0.12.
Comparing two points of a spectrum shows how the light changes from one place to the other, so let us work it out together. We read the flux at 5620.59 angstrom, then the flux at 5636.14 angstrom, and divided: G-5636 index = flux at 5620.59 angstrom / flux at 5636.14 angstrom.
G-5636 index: 0.87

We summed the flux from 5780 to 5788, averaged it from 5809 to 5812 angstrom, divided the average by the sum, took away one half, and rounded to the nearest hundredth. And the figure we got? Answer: -0.33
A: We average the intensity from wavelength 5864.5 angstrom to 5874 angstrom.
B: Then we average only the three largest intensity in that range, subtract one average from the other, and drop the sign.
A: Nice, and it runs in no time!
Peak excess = 0.38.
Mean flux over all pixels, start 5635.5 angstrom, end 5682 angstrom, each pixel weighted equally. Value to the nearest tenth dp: 12.5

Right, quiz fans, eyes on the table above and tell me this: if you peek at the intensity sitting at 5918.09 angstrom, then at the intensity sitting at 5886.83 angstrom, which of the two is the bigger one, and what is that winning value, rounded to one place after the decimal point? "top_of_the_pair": 13.2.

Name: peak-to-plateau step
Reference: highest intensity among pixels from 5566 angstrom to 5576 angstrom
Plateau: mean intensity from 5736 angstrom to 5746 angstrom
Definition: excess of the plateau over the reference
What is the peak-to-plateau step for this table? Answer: 1.5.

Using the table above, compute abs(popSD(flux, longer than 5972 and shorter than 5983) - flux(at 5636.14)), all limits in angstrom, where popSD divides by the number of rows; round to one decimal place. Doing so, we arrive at 12.1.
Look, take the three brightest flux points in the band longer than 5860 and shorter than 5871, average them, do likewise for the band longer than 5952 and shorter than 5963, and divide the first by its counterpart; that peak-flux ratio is 0.94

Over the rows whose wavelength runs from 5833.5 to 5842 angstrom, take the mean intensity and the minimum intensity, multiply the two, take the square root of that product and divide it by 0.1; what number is 130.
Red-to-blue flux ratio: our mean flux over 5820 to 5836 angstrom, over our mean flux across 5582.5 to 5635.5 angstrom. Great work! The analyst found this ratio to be 1.11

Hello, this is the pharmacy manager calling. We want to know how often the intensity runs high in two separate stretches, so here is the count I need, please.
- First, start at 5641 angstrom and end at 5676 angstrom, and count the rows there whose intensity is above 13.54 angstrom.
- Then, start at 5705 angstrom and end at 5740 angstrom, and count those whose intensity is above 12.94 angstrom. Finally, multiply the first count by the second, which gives 68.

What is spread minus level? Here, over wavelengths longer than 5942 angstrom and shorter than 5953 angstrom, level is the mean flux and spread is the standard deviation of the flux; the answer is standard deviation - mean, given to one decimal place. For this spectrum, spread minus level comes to -13.1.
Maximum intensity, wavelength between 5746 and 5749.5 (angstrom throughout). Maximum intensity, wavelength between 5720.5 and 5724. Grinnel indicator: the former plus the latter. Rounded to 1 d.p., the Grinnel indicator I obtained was 28.2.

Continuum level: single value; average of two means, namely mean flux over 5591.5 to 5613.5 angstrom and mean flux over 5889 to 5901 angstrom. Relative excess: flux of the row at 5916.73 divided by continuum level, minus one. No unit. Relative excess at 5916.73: 0.06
